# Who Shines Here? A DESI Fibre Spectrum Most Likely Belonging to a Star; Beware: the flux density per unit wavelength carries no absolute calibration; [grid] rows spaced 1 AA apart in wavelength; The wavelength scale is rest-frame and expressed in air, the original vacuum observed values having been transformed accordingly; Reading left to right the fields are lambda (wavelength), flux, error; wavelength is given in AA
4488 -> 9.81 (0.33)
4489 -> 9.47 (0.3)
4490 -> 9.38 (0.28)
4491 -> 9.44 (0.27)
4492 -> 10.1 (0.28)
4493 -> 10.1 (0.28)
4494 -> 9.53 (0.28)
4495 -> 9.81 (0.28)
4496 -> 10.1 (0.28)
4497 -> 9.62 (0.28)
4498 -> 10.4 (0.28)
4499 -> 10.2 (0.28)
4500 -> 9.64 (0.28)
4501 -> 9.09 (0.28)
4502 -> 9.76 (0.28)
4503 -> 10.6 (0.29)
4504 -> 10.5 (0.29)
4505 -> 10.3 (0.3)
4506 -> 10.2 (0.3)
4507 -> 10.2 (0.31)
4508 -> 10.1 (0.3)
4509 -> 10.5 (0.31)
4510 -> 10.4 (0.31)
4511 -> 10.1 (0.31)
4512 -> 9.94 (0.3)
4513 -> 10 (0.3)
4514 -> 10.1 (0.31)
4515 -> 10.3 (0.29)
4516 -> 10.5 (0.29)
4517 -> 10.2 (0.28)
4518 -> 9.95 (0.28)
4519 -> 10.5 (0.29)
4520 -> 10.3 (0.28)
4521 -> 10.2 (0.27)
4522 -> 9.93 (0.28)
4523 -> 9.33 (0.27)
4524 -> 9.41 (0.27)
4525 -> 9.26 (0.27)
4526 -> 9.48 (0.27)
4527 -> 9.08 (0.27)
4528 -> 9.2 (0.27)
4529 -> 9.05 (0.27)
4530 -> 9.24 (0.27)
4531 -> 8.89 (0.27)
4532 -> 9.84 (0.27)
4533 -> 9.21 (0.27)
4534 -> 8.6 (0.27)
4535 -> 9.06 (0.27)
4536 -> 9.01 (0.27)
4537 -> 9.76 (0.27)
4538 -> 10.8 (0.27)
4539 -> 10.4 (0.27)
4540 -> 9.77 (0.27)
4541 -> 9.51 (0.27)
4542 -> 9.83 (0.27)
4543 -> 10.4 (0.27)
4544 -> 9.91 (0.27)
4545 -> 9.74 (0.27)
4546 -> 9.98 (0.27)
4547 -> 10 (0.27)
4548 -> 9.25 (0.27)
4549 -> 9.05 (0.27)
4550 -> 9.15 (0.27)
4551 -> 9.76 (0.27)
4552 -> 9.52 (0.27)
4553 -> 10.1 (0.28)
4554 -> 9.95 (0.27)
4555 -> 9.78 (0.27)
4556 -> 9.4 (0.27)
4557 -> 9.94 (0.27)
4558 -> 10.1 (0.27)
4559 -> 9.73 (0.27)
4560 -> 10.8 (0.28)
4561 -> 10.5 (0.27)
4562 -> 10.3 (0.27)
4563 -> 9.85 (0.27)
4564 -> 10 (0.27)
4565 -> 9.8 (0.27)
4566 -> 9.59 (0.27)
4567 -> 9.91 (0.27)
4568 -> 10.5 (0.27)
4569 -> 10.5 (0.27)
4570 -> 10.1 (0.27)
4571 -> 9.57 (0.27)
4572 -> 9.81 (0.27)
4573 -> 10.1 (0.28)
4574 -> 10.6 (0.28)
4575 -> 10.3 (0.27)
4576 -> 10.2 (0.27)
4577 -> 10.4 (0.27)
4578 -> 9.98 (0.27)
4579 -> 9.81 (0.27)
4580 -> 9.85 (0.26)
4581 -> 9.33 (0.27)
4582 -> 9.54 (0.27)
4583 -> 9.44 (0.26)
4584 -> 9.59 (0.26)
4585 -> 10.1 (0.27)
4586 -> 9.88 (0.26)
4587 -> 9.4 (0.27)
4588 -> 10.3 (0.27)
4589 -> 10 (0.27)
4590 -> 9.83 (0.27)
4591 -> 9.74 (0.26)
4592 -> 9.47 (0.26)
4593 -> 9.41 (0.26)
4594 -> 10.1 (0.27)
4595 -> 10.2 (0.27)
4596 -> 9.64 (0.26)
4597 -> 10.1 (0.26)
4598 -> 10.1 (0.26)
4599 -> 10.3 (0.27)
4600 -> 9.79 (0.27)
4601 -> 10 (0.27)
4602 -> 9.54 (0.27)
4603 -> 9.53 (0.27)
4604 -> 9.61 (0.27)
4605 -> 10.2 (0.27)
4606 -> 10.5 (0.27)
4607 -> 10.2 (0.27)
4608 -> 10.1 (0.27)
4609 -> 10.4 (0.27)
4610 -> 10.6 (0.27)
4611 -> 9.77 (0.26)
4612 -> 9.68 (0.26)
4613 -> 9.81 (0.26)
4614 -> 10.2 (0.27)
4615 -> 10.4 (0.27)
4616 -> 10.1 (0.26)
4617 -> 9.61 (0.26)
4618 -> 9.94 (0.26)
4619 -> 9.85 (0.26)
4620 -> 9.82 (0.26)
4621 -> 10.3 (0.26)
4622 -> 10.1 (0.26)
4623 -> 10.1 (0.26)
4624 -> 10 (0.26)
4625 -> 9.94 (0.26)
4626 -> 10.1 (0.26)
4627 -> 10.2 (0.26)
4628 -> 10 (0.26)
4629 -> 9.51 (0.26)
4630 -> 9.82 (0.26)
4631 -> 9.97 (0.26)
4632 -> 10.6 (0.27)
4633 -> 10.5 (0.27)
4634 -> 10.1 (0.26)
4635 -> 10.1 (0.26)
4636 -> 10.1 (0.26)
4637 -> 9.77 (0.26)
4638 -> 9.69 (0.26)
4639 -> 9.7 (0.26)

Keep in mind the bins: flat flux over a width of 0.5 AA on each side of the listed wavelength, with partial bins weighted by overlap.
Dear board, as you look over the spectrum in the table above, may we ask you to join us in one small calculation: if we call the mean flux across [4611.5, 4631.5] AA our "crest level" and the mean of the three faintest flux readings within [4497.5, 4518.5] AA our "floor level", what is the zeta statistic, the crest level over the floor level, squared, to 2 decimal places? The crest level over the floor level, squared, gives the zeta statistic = 1.10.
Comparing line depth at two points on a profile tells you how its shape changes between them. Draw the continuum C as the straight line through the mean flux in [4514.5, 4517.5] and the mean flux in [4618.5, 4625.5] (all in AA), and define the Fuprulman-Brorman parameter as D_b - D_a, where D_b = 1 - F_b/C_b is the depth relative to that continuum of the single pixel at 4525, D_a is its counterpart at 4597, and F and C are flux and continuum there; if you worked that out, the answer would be 0.102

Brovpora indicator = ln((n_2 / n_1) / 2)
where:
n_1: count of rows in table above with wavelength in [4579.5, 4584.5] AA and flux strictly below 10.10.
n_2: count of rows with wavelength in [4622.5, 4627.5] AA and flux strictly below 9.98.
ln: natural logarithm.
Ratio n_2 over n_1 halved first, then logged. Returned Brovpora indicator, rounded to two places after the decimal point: -2.30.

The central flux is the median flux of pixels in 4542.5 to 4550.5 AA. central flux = 9.8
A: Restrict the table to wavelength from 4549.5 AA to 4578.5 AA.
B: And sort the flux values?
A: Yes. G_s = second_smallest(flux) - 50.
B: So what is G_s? -40.6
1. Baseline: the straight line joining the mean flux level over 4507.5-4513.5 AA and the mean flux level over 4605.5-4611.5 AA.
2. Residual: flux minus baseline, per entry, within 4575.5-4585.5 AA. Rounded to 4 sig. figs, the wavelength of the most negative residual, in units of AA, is 4581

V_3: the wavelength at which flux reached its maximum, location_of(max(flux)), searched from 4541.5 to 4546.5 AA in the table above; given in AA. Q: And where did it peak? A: 4543 AA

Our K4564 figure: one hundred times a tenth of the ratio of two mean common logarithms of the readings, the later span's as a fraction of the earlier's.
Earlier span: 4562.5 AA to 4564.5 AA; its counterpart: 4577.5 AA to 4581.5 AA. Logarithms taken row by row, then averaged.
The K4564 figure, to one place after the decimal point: 9.9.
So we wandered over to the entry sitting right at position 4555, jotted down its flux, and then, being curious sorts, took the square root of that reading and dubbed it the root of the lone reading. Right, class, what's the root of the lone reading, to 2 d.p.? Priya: 3.13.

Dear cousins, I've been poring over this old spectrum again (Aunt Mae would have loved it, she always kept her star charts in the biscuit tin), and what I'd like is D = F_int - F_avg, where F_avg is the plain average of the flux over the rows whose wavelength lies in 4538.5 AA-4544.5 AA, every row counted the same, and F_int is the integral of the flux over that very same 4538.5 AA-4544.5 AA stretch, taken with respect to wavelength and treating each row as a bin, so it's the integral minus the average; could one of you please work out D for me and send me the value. 50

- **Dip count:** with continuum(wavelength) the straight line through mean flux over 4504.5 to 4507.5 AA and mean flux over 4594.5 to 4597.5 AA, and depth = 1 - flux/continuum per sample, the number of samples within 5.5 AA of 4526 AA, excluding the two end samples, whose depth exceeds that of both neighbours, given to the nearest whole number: 4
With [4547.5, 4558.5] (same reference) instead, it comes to 3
